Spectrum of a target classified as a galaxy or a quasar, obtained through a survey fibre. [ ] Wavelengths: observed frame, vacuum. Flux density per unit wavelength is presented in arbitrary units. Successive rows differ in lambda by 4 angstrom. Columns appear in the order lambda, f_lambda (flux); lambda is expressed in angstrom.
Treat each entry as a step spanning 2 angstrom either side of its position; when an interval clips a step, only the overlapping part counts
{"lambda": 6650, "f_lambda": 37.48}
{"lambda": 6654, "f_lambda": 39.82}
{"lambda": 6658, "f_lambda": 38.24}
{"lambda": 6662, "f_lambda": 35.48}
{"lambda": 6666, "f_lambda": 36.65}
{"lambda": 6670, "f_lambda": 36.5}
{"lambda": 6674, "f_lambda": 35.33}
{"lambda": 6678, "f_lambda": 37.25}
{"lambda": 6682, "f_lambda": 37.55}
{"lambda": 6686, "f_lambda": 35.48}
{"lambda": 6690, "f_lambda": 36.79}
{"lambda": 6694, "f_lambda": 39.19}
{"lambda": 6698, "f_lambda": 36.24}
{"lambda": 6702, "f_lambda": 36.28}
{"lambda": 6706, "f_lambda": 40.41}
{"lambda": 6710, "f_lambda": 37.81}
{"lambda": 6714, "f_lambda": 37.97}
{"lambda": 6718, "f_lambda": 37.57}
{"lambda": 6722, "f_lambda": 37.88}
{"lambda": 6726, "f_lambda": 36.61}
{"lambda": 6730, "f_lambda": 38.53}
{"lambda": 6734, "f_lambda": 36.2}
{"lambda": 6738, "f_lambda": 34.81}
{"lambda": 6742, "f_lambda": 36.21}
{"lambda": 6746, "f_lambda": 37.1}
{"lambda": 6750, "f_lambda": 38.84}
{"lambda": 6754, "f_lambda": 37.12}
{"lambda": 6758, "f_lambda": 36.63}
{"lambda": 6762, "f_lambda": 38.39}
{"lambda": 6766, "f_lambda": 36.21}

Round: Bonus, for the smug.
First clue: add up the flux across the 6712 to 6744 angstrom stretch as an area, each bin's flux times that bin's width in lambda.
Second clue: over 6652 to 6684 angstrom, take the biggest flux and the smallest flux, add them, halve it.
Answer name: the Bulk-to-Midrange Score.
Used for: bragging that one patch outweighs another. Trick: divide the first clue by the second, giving 31.5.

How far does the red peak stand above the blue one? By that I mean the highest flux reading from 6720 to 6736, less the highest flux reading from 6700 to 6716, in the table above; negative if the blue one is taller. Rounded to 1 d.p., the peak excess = -1.9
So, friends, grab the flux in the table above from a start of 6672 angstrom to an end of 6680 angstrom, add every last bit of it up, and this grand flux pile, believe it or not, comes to 72.6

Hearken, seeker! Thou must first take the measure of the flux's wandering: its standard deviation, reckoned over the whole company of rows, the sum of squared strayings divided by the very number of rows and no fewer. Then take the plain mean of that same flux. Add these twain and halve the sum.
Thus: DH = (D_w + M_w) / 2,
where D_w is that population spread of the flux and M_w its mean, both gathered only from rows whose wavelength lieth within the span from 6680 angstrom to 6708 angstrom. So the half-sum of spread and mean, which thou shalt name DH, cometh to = 19.5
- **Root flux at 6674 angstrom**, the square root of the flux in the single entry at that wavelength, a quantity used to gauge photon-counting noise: 5.94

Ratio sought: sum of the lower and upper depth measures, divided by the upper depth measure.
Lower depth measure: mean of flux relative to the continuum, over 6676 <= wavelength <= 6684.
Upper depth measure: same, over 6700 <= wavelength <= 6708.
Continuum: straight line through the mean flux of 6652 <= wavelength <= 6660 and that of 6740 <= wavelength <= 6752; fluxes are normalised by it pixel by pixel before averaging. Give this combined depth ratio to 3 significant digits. 1.96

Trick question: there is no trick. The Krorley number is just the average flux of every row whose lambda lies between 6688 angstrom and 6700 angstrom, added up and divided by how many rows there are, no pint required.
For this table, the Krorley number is 37.4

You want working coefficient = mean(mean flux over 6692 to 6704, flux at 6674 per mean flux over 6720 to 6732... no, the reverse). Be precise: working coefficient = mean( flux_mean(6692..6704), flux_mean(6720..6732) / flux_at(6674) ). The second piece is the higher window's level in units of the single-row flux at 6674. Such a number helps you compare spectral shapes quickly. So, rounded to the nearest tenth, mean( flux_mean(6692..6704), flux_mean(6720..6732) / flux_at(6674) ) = 19.2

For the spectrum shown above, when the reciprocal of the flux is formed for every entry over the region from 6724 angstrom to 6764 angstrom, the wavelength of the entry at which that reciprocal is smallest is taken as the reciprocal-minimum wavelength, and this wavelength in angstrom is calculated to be 6750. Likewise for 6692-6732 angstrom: 6706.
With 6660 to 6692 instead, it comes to 6682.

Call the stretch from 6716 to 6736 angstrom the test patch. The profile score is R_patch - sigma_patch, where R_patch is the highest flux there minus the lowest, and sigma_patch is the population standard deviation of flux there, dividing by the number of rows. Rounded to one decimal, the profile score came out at 1.5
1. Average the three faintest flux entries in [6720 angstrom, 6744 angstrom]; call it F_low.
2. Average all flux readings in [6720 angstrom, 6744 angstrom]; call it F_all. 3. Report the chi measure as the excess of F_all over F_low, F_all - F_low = 0.97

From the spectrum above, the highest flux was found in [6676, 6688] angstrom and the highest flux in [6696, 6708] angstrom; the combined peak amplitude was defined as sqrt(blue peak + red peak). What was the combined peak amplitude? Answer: 8.83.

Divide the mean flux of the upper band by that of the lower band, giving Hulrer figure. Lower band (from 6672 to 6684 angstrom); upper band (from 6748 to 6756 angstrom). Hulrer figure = 1.03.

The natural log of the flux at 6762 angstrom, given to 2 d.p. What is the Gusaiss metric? 3.65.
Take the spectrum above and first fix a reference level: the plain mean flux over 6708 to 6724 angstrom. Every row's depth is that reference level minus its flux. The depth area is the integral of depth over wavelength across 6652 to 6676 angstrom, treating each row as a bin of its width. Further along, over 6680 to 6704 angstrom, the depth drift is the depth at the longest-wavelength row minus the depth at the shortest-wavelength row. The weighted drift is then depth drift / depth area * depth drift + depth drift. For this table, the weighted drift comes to 1.35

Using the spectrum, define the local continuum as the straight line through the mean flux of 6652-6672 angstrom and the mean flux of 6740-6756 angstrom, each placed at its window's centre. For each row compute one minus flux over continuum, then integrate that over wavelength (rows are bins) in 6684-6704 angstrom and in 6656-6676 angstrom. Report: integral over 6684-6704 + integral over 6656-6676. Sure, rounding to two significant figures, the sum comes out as 0.77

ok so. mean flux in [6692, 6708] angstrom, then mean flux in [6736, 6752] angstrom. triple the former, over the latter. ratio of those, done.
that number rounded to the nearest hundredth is 3.11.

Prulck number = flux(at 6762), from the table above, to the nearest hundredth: 38.39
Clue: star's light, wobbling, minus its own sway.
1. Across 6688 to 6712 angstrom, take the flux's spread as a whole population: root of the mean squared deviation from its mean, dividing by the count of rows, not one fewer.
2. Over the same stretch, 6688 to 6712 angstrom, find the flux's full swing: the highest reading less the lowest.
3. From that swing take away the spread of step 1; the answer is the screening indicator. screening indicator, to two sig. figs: 2.6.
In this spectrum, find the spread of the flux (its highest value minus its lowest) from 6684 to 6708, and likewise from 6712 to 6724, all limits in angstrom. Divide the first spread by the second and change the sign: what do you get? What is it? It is -12.3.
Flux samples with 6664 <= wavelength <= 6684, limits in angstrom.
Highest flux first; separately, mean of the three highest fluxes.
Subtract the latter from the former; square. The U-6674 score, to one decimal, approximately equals 0.2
